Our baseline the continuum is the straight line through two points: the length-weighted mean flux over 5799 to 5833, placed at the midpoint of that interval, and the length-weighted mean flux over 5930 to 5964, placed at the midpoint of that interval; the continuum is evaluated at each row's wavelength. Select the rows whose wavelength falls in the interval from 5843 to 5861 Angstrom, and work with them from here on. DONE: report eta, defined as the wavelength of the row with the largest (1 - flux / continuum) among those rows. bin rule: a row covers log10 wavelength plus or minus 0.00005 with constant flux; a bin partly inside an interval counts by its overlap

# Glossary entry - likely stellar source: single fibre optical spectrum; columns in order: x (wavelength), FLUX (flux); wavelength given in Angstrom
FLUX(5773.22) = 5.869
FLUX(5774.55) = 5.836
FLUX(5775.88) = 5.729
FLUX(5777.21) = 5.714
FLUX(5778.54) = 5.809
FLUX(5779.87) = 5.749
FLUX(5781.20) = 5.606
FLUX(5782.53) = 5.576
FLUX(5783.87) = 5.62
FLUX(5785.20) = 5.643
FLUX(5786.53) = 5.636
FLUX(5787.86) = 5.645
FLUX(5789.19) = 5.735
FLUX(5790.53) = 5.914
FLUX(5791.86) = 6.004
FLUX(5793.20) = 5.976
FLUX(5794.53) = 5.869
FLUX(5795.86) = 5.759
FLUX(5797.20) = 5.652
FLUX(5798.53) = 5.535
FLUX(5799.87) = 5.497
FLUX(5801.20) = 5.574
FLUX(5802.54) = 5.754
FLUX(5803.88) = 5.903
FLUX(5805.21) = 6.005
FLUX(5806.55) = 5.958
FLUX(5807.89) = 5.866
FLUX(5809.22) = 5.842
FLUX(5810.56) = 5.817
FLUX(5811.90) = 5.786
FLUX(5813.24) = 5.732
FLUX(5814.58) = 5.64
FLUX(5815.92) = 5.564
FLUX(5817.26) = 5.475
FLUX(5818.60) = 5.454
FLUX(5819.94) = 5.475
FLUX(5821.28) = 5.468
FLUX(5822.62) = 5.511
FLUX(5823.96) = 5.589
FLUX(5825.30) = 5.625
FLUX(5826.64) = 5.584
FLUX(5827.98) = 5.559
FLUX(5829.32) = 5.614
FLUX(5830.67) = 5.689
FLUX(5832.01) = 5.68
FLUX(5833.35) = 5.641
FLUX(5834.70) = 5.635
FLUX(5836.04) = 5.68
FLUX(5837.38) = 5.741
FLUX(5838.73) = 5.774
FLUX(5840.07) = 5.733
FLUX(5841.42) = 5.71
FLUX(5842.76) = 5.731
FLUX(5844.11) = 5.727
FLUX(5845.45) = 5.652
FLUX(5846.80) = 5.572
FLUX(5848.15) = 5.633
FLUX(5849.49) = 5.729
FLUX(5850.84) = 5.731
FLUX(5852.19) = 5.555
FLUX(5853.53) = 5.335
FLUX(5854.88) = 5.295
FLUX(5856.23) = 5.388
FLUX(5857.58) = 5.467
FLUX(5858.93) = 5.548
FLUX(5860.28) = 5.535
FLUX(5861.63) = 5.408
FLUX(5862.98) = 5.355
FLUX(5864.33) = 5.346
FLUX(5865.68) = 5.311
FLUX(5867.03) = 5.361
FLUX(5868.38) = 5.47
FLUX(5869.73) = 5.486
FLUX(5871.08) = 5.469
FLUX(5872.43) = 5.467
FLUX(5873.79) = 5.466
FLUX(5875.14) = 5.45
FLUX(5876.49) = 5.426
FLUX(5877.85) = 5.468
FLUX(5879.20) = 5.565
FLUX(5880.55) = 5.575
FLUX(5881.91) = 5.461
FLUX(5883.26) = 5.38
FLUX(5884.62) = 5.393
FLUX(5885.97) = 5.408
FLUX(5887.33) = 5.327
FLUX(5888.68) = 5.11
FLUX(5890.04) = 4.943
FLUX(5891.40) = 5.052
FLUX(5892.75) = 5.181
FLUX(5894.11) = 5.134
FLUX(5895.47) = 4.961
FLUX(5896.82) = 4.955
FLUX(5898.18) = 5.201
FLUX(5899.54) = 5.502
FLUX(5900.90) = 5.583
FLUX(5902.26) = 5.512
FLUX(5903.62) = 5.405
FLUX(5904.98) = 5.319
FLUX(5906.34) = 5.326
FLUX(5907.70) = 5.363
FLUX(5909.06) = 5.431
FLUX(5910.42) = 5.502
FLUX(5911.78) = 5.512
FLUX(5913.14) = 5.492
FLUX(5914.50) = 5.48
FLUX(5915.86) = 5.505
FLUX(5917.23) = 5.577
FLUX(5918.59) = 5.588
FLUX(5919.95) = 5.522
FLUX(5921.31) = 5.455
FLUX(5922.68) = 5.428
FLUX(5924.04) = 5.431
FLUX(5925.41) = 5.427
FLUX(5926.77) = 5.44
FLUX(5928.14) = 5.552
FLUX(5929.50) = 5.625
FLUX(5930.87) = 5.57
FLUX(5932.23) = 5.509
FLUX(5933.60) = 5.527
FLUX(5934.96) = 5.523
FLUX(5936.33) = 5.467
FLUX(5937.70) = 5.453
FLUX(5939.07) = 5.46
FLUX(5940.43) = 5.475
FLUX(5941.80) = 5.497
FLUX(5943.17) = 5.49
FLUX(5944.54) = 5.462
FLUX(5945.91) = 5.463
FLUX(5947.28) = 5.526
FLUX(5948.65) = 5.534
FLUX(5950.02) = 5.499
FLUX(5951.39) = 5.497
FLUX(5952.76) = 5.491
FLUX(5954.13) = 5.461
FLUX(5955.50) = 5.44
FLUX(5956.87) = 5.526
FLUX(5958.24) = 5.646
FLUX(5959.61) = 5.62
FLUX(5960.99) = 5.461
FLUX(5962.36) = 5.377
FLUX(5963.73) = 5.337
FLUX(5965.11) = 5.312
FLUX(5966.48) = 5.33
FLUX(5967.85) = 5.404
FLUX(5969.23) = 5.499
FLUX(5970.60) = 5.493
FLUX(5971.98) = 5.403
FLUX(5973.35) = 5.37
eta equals 5854.88 Angstrom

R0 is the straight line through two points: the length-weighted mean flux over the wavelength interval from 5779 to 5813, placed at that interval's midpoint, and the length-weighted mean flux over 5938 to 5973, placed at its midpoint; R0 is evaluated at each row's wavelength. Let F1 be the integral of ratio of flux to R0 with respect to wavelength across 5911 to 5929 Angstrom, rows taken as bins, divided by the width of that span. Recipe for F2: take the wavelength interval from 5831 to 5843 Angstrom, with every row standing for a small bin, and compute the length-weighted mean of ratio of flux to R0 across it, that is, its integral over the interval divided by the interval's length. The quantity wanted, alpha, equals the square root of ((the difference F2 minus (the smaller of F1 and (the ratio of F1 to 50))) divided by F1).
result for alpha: 1.00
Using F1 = 0.993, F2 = 1.00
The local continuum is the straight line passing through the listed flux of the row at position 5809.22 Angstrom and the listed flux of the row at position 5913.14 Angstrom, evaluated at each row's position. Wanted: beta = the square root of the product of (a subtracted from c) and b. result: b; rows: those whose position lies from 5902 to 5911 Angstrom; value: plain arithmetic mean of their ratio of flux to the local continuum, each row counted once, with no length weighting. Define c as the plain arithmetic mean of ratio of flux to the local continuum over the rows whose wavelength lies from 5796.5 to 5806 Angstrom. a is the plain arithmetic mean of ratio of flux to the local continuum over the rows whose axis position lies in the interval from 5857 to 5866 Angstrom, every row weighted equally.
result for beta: 0.119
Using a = 0.96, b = 0.981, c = 0.97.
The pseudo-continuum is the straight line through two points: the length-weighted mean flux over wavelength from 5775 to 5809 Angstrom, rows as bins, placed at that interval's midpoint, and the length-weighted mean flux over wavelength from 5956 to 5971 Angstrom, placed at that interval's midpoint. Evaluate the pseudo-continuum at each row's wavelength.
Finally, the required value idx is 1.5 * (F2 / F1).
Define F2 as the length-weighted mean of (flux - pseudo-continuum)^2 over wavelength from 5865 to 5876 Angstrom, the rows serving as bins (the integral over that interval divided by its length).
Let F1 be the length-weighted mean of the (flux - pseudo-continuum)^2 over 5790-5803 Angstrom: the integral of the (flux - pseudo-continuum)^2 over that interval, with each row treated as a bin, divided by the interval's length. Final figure 1.9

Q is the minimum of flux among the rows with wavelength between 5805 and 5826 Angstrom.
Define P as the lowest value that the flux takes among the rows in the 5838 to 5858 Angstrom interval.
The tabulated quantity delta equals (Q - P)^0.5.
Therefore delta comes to 0.40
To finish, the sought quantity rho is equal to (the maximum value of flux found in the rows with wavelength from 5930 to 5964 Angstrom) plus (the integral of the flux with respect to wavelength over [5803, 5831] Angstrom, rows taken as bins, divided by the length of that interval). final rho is 11.3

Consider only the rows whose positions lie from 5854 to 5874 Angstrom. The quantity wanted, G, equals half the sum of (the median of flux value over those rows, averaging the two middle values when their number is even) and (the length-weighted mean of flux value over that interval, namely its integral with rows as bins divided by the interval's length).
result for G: 5.44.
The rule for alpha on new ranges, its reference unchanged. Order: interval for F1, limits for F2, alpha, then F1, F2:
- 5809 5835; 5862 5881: 0.98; 0.983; 0.97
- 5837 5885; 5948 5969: 1.00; 0.979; 1.00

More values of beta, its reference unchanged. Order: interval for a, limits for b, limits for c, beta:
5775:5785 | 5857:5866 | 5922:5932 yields 0.223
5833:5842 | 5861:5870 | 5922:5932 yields 0.128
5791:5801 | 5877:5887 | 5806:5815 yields 0.128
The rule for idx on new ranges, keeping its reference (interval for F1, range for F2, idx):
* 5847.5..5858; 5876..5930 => 2.4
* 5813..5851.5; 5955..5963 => 1.3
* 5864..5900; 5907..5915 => 0.1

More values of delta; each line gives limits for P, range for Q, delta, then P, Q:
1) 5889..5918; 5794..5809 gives 0.74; 4.943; 5.497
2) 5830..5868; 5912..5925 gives 0.36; 5.295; 5.428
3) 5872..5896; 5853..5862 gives 0.59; 4.943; 5.295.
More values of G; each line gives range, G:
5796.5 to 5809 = 5.75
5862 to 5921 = 5.41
